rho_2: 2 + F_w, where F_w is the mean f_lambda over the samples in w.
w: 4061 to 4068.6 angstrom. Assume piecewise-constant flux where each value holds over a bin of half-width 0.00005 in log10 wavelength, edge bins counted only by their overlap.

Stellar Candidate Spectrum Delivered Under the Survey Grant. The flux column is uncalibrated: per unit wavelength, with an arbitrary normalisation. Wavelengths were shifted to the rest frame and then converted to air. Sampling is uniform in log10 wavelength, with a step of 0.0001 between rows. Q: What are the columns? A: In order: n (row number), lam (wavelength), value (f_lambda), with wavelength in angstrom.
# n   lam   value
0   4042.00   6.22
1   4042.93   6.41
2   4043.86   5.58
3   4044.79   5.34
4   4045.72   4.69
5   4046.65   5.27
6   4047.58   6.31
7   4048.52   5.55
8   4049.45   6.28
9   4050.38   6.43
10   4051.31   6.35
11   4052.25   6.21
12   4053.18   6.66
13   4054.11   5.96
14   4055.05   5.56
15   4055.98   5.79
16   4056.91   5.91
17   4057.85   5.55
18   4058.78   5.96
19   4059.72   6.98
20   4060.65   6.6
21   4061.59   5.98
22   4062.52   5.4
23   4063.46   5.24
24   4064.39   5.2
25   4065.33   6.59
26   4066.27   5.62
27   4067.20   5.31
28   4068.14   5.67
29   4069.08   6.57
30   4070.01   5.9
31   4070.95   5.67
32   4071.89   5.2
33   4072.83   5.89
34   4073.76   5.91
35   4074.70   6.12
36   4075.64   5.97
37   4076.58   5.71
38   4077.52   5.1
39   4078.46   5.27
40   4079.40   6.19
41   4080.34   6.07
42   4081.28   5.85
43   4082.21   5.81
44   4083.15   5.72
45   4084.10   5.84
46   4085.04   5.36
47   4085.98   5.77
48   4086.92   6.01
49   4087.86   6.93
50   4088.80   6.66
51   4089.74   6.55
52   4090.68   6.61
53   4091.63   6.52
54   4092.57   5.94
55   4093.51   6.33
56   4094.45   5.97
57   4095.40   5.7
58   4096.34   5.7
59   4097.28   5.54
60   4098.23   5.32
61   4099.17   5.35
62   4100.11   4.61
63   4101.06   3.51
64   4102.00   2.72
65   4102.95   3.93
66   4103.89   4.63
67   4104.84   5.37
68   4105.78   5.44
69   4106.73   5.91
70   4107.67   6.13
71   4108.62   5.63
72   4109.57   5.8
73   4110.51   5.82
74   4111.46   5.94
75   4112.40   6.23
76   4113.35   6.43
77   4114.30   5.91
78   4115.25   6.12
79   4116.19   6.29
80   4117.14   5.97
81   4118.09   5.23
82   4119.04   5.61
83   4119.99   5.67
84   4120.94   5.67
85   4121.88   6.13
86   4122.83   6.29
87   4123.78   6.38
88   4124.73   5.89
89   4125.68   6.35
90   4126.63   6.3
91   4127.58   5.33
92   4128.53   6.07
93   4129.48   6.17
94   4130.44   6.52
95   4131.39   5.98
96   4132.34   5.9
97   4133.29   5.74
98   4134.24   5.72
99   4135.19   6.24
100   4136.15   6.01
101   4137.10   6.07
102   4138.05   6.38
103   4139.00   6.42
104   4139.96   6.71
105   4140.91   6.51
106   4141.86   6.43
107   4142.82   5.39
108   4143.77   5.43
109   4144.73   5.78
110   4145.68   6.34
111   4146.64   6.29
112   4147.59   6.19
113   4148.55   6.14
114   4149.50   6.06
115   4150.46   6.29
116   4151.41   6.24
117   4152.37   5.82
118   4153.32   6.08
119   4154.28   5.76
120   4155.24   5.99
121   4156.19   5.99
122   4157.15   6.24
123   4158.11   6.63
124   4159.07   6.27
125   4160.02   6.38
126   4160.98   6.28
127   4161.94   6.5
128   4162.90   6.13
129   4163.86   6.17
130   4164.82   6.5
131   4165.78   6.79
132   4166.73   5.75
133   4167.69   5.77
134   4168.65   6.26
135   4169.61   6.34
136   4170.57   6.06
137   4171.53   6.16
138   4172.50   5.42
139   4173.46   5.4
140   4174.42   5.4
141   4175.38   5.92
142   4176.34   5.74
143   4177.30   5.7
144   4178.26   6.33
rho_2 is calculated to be 7.6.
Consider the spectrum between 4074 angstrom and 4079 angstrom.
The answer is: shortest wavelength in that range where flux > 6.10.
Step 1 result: 4074.70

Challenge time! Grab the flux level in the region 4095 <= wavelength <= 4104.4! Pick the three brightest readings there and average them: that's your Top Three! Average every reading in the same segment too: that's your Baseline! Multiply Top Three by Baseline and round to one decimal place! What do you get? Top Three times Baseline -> 26.5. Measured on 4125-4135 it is 38.4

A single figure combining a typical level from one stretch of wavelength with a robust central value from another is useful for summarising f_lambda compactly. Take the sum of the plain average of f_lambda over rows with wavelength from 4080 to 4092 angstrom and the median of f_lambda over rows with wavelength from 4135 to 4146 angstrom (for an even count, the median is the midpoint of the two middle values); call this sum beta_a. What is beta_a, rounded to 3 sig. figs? 12.4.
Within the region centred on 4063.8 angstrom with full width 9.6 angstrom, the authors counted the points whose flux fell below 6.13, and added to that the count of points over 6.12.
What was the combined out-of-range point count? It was 10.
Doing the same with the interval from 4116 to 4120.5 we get 5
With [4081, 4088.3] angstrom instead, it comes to 8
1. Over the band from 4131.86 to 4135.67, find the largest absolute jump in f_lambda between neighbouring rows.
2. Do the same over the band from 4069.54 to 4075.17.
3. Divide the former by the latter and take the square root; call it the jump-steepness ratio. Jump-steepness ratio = 0.87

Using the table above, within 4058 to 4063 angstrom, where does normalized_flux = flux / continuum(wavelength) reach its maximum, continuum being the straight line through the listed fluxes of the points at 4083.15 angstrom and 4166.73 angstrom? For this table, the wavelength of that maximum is 4059.72 angstrom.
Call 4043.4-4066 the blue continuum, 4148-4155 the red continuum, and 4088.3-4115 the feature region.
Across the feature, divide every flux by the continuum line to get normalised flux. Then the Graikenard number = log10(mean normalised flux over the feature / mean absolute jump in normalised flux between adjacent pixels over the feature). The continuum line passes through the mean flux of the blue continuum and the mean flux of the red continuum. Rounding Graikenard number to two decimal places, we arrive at 1.17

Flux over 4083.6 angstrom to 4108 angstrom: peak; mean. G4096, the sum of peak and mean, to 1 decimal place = 12.5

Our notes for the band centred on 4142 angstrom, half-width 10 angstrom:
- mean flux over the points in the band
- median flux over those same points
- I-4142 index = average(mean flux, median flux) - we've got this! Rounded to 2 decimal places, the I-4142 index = 6.15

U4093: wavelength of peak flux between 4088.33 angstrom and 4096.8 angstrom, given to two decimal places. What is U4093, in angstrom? 4088.80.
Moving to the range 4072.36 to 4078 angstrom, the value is 4074.70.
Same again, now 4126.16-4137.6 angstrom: 4130.44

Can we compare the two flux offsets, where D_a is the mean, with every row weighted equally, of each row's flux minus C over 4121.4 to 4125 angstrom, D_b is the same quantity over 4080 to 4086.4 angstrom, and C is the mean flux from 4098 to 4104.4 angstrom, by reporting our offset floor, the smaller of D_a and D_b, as 1.5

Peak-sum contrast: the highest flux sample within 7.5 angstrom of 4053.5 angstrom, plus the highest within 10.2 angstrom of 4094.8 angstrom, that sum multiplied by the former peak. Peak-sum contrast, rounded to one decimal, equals 97.1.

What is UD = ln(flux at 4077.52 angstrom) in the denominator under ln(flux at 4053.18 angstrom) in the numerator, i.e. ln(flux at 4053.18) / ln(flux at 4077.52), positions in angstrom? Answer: 1.16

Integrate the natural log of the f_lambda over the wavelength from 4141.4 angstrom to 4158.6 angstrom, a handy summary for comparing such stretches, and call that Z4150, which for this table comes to 31.0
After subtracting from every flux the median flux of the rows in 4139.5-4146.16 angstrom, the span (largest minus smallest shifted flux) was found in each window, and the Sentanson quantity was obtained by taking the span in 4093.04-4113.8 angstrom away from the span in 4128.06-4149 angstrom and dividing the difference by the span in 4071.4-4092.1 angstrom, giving -1.3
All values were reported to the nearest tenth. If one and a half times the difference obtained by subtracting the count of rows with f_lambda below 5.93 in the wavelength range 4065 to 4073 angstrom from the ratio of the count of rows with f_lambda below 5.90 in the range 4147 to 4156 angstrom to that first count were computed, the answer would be -10.1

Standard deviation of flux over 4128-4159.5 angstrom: 0.31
